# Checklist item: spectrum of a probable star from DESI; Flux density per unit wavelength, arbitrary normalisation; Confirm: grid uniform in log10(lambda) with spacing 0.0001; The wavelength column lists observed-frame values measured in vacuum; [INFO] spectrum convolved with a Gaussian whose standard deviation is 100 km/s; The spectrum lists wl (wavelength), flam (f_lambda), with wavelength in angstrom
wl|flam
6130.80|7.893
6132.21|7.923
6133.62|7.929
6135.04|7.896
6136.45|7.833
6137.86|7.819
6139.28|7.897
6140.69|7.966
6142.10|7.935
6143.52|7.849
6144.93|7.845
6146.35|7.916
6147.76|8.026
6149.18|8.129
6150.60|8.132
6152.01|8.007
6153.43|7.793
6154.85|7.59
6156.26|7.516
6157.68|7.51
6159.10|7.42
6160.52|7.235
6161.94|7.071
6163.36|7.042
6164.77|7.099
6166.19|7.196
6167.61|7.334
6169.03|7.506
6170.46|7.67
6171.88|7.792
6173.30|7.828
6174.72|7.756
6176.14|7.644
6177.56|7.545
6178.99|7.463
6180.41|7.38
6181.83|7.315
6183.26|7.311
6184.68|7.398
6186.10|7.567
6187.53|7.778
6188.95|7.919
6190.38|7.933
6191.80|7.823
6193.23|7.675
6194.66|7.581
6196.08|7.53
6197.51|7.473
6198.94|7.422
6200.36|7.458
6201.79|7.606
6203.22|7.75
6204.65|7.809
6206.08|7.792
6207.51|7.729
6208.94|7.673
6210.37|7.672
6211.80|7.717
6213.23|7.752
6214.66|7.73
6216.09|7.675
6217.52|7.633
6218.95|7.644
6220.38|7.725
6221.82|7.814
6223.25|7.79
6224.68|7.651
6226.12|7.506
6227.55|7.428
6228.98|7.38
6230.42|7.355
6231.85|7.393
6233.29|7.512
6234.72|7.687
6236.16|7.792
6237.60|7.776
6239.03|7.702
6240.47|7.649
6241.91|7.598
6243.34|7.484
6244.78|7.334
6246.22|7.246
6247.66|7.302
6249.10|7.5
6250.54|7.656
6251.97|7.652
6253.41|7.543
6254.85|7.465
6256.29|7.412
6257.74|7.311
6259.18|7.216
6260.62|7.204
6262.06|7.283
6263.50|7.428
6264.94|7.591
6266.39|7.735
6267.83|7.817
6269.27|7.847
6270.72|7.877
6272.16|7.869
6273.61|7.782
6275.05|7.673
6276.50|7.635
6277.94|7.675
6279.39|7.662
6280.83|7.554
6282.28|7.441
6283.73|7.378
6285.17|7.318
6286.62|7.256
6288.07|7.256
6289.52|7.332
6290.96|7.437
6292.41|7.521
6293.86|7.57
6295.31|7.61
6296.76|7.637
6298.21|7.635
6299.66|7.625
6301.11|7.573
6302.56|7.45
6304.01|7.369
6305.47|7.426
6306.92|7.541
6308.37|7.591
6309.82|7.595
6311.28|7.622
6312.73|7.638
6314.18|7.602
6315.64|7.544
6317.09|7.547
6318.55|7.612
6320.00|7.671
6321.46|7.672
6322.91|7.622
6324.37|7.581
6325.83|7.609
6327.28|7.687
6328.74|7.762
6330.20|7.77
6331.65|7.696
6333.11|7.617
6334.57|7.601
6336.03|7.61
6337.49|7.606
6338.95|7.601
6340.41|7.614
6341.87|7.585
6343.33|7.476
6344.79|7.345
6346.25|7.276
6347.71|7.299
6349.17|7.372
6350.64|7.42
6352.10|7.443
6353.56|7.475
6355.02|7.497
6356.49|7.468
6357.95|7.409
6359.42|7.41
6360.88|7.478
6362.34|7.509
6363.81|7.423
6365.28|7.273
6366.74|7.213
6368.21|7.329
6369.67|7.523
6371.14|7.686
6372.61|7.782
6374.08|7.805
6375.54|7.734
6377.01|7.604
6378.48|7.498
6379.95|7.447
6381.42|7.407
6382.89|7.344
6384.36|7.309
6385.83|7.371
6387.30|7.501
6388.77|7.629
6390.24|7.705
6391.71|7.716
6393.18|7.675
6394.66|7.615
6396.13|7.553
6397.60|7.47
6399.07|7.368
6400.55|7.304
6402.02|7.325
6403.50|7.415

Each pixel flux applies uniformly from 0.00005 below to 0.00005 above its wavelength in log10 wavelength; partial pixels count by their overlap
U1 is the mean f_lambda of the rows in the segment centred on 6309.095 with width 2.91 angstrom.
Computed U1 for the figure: 7.6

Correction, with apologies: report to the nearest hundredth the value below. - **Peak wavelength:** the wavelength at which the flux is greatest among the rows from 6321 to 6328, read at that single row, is 6327.28 angstrom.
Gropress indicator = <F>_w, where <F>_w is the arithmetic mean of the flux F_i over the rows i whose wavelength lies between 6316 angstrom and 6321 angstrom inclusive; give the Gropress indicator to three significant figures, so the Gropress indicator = 7.61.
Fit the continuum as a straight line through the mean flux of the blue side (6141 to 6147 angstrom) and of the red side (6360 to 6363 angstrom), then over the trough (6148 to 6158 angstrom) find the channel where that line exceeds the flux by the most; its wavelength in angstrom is 6157.68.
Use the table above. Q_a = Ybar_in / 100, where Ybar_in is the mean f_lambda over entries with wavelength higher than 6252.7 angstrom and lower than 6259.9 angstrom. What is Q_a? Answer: 0.074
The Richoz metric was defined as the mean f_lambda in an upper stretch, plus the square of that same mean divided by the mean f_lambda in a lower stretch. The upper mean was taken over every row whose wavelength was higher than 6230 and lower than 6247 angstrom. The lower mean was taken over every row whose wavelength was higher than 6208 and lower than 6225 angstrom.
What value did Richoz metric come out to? 14.93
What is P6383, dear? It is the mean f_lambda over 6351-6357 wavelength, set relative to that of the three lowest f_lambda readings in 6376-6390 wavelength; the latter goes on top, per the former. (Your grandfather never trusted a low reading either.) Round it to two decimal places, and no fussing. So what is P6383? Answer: 0.98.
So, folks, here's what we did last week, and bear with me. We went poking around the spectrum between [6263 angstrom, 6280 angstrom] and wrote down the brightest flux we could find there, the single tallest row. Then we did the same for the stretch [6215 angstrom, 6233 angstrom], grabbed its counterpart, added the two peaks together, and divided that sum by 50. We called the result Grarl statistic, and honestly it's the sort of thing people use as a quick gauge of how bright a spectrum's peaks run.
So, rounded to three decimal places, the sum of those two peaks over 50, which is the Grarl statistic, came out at 0.314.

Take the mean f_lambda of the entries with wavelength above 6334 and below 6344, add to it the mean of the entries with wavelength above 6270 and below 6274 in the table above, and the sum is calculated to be 15.4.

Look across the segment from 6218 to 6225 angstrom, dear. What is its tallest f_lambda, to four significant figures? 7.814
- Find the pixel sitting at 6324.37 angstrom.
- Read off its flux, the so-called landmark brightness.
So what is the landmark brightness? 7.581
